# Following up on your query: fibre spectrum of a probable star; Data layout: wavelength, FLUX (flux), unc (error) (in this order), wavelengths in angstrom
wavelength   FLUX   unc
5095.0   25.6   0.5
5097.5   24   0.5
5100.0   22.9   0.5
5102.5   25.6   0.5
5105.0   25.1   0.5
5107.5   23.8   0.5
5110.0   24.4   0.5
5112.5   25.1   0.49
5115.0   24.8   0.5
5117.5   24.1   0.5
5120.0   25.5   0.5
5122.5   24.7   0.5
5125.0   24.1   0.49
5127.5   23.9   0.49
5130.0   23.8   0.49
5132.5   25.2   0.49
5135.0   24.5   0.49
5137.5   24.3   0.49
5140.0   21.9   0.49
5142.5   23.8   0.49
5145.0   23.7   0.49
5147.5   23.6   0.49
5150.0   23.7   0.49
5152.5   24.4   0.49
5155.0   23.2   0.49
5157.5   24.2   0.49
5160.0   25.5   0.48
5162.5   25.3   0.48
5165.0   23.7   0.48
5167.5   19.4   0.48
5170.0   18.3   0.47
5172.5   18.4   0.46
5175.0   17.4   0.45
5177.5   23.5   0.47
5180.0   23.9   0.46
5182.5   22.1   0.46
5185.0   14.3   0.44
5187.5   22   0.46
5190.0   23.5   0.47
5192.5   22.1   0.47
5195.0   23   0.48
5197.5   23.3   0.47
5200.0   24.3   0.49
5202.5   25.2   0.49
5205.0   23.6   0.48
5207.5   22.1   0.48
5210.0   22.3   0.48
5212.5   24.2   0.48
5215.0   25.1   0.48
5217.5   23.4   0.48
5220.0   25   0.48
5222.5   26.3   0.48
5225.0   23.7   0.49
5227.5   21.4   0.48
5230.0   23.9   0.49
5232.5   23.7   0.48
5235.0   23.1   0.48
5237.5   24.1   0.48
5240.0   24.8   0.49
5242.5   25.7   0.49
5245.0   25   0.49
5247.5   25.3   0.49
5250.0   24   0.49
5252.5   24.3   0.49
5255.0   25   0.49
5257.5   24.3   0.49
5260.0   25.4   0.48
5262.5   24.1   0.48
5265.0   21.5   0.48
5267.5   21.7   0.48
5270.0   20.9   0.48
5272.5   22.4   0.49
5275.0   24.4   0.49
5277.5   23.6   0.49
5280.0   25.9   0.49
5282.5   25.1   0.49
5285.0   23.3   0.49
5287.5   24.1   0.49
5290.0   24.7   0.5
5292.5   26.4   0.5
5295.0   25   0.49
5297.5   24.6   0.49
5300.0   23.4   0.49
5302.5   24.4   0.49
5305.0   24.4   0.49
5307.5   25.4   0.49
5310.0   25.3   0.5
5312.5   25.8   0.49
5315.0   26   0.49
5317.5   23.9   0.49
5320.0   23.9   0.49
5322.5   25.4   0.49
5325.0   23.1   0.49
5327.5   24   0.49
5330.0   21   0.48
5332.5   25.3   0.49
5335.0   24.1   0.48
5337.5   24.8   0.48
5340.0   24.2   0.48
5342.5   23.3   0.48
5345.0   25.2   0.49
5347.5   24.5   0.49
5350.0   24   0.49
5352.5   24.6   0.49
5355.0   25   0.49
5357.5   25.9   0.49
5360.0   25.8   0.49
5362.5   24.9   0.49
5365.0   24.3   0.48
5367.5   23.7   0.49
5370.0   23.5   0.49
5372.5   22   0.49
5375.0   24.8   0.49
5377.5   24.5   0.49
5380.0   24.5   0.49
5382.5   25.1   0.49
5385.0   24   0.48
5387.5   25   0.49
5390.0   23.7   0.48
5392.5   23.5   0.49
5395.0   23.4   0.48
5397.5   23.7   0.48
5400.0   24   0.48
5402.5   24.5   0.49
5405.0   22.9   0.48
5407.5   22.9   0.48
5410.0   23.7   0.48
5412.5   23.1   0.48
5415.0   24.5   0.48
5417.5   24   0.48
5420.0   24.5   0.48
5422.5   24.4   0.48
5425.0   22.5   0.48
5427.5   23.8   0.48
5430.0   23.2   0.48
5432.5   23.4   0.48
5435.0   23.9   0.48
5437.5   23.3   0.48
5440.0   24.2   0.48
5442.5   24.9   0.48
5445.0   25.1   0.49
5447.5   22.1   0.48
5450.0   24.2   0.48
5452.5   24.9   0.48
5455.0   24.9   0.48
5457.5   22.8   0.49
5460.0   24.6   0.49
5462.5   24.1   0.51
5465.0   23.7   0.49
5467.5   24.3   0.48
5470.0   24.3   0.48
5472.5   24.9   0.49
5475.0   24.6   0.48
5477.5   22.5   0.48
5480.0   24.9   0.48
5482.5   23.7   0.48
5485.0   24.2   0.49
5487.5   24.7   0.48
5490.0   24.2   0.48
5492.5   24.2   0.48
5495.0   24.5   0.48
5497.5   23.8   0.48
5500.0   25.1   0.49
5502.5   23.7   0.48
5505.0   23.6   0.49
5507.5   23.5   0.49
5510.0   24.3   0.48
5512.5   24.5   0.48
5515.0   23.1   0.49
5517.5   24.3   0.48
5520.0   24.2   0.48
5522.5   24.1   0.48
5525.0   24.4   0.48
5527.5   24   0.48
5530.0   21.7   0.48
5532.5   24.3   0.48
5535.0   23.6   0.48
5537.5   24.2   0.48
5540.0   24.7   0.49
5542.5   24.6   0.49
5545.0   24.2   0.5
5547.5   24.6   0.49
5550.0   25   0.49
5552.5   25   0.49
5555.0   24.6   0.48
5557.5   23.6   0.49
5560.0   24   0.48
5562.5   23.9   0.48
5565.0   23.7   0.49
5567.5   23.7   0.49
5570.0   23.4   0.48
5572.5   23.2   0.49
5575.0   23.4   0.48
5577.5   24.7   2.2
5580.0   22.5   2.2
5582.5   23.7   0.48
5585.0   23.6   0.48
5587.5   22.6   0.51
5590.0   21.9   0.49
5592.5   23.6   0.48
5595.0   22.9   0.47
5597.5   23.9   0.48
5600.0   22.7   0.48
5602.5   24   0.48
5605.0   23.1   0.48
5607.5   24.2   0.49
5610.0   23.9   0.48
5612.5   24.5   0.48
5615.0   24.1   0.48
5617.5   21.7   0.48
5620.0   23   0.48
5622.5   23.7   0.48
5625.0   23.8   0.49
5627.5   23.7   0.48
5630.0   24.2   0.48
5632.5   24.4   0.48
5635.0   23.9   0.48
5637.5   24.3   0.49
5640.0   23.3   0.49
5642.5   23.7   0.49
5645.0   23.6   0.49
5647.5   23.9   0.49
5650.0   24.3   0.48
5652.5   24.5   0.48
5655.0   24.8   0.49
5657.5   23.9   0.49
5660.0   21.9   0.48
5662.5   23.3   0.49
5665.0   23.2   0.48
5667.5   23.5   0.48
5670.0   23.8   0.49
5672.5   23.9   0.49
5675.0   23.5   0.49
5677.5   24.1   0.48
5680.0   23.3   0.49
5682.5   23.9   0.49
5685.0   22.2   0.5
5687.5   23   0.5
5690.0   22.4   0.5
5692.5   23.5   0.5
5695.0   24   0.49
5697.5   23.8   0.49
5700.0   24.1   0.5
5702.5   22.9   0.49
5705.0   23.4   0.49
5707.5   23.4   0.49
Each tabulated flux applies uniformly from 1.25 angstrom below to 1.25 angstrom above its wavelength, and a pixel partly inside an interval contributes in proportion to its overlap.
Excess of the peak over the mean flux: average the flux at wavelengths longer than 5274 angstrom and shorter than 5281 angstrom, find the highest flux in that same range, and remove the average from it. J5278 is 1.3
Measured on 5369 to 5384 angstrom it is 1.0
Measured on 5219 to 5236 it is 2.4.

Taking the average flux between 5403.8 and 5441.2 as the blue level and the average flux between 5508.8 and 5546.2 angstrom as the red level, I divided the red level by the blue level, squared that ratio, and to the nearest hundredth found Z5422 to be 1.03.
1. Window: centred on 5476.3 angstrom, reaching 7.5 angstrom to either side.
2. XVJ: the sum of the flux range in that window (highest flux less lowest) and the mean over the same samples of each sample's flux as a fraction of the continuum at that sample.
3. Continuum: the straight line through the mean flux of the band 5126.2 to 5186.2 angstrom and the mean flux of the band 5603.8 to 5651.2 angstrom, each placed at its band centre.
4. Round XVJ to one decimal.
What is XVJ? 3.4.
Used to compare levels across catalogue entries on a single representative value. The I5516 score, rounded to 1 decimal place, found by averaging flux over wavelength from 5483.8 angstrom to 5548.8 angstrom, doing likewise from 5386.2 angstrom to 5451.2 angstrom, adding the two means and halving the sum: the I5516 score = 23.9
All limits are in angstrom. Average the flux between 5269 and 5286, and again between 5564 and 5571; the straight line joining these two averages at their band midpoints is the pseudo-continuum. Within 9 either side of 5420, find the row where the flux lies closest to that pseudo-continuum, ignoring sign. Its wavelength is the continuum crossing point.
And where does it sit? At 5427.5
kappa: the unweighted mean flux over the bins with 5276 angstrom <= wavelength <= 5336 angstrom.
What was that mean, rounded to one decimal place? 24.5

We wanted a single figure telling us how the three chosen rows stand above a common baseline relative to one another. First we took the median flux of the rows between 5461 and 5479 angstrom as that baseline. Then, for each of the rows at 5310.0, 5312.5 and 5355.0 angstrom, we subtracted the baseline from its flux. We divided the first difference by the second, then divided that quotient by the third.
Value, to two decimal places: 0.95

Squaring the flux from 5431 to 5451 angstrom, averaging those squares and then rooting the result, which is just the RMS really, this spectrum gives 23.9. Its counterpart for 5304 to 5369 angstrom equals 24.6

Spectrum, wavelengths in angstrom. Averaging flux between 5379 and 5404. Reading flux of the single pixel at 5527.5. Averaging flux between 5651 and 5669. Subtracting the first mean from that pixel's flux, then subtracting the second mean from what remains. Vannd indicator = -23.7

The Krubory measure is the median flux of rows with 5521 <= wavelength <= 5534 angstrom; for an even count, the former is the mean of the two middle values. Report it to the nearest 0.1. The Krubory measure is 24.1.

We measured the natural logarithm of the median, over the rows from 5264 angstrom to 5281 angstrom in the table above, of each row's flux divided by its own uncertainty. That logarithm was 3.822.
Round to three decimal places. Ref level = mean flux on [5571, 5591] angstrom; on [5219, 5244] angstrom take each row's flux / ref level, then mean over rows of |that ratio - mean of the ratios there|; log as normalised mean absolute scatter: 0.044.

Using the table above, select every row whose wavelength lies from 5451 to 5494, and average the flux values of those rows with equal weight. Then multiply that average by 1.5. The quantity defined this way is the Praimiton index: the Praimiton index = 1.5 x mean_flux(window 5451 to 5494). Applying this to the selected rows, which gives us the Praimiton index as 36.3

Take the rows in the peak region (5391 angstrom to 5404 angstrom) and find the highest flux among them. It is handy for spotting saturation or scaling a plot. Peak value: 24.5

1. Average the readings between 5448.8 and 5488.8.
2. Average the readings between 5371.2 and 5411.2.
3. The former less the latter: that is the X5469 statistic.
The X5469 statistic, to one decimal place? 0.3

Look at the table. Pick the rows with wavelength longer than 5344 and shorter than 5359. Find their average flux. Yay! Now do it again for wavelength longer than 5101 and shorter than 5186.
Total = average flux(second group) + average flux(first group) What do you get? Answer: 48.1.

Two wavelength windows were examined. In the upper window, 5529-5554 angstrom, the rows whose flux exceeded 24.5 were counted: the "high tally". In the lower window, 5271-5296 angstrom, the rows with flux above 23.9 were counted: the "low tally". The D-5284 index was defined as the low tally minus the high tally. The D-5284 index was 2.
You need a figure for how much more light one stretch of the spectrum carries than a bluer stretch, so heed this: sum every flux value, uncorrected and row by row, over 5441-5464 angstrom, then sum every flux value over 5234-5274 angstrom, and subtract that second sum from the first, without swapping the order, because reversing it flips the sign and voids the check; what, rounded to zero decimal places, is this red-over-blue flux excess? -164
